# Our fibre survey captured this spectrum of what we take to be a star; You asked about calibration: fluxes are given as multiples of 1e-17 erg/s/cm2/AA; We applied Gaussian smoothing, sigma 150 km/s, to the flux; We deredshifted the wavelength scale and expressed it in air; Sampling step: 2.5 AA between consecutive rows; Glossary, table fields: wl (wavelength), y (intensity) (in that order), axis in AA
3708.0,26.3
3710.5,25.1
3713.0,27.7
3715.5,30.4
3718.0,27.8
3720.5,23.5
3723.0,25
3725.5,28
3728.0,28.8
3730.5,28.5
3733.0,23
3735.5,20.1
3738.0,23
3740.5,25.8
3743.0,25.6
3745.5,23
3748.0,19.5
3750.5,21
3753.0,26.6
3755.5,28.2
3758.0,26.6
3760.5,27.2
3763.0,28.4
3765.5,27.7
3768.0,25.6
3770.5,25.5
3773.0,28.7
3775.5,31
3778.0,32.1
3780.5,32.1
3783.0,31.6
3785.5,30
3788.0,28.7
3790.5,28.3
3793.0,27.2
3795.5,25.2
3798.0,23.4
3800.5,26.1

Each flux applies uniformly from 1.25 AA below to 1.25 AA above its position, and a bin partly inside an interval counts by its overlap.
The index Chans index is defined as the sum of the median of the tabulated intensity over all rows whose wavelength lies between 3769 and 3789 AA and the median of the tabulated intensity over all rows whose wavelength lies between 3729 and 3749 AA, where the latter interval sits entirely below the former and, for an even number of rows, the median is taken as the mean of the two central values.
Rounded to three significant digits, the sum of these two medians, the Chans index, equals 53.5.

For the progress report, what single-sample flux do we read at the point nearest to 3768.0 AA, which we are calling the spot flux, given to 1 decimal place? 25.6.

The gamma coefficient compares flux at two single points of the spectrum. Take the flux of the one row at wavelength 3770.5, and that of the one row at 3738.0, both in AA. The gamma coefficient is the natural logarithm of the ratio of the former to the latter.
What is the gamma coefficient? 0.10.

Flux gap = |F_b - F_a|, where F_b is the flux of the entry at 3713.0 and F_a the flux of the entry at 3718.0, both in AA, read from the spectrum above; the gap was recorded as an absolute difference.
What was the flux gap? 0.1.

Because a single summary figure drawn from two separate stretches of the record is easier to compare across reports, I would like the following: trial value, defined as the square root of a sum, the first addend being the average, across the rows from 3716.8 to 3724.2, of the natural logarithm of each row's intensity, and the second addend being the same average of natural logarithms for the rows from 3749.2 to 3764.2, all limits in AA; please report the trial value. 2.55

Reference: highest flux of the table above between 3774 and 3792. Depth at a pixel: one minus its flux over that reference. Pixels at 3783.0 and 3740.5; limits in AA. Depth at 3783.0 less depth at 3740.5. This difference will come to -0.18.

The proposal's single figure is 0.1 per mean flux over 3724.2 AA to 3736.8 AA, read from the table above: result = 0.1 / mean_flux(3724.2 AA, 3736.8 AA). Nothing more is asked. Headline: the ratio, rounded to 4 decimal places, 0.0039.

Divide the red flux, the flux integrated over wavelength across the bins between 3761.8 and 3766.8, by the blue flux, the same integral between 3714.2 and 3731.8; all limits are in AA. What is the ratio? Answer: 0.29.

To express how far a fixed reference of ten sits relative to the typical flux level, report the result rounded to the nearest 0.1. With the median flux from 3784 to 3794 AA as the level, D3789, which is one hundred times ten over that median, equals 35.1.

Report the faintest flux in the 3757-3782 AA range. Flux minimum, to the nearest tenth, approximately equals 25.5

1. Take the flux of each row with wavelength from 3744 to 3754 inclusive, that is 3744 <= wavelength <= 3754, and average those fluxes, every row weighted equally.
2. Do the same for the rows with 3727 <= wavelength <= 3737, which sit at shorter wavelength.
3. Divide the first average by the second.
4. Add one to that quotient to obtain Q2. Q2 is 1.90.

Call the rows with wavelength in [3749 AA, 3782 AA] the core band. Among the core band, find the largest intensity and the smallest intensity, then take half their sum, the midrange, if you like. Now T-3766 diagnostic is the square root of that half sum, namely 5.15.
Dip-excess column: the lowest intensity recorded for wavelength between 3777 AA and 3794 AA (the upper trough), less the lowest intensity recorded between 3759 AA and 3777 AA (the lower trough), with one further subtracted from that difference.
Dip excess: 0.7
